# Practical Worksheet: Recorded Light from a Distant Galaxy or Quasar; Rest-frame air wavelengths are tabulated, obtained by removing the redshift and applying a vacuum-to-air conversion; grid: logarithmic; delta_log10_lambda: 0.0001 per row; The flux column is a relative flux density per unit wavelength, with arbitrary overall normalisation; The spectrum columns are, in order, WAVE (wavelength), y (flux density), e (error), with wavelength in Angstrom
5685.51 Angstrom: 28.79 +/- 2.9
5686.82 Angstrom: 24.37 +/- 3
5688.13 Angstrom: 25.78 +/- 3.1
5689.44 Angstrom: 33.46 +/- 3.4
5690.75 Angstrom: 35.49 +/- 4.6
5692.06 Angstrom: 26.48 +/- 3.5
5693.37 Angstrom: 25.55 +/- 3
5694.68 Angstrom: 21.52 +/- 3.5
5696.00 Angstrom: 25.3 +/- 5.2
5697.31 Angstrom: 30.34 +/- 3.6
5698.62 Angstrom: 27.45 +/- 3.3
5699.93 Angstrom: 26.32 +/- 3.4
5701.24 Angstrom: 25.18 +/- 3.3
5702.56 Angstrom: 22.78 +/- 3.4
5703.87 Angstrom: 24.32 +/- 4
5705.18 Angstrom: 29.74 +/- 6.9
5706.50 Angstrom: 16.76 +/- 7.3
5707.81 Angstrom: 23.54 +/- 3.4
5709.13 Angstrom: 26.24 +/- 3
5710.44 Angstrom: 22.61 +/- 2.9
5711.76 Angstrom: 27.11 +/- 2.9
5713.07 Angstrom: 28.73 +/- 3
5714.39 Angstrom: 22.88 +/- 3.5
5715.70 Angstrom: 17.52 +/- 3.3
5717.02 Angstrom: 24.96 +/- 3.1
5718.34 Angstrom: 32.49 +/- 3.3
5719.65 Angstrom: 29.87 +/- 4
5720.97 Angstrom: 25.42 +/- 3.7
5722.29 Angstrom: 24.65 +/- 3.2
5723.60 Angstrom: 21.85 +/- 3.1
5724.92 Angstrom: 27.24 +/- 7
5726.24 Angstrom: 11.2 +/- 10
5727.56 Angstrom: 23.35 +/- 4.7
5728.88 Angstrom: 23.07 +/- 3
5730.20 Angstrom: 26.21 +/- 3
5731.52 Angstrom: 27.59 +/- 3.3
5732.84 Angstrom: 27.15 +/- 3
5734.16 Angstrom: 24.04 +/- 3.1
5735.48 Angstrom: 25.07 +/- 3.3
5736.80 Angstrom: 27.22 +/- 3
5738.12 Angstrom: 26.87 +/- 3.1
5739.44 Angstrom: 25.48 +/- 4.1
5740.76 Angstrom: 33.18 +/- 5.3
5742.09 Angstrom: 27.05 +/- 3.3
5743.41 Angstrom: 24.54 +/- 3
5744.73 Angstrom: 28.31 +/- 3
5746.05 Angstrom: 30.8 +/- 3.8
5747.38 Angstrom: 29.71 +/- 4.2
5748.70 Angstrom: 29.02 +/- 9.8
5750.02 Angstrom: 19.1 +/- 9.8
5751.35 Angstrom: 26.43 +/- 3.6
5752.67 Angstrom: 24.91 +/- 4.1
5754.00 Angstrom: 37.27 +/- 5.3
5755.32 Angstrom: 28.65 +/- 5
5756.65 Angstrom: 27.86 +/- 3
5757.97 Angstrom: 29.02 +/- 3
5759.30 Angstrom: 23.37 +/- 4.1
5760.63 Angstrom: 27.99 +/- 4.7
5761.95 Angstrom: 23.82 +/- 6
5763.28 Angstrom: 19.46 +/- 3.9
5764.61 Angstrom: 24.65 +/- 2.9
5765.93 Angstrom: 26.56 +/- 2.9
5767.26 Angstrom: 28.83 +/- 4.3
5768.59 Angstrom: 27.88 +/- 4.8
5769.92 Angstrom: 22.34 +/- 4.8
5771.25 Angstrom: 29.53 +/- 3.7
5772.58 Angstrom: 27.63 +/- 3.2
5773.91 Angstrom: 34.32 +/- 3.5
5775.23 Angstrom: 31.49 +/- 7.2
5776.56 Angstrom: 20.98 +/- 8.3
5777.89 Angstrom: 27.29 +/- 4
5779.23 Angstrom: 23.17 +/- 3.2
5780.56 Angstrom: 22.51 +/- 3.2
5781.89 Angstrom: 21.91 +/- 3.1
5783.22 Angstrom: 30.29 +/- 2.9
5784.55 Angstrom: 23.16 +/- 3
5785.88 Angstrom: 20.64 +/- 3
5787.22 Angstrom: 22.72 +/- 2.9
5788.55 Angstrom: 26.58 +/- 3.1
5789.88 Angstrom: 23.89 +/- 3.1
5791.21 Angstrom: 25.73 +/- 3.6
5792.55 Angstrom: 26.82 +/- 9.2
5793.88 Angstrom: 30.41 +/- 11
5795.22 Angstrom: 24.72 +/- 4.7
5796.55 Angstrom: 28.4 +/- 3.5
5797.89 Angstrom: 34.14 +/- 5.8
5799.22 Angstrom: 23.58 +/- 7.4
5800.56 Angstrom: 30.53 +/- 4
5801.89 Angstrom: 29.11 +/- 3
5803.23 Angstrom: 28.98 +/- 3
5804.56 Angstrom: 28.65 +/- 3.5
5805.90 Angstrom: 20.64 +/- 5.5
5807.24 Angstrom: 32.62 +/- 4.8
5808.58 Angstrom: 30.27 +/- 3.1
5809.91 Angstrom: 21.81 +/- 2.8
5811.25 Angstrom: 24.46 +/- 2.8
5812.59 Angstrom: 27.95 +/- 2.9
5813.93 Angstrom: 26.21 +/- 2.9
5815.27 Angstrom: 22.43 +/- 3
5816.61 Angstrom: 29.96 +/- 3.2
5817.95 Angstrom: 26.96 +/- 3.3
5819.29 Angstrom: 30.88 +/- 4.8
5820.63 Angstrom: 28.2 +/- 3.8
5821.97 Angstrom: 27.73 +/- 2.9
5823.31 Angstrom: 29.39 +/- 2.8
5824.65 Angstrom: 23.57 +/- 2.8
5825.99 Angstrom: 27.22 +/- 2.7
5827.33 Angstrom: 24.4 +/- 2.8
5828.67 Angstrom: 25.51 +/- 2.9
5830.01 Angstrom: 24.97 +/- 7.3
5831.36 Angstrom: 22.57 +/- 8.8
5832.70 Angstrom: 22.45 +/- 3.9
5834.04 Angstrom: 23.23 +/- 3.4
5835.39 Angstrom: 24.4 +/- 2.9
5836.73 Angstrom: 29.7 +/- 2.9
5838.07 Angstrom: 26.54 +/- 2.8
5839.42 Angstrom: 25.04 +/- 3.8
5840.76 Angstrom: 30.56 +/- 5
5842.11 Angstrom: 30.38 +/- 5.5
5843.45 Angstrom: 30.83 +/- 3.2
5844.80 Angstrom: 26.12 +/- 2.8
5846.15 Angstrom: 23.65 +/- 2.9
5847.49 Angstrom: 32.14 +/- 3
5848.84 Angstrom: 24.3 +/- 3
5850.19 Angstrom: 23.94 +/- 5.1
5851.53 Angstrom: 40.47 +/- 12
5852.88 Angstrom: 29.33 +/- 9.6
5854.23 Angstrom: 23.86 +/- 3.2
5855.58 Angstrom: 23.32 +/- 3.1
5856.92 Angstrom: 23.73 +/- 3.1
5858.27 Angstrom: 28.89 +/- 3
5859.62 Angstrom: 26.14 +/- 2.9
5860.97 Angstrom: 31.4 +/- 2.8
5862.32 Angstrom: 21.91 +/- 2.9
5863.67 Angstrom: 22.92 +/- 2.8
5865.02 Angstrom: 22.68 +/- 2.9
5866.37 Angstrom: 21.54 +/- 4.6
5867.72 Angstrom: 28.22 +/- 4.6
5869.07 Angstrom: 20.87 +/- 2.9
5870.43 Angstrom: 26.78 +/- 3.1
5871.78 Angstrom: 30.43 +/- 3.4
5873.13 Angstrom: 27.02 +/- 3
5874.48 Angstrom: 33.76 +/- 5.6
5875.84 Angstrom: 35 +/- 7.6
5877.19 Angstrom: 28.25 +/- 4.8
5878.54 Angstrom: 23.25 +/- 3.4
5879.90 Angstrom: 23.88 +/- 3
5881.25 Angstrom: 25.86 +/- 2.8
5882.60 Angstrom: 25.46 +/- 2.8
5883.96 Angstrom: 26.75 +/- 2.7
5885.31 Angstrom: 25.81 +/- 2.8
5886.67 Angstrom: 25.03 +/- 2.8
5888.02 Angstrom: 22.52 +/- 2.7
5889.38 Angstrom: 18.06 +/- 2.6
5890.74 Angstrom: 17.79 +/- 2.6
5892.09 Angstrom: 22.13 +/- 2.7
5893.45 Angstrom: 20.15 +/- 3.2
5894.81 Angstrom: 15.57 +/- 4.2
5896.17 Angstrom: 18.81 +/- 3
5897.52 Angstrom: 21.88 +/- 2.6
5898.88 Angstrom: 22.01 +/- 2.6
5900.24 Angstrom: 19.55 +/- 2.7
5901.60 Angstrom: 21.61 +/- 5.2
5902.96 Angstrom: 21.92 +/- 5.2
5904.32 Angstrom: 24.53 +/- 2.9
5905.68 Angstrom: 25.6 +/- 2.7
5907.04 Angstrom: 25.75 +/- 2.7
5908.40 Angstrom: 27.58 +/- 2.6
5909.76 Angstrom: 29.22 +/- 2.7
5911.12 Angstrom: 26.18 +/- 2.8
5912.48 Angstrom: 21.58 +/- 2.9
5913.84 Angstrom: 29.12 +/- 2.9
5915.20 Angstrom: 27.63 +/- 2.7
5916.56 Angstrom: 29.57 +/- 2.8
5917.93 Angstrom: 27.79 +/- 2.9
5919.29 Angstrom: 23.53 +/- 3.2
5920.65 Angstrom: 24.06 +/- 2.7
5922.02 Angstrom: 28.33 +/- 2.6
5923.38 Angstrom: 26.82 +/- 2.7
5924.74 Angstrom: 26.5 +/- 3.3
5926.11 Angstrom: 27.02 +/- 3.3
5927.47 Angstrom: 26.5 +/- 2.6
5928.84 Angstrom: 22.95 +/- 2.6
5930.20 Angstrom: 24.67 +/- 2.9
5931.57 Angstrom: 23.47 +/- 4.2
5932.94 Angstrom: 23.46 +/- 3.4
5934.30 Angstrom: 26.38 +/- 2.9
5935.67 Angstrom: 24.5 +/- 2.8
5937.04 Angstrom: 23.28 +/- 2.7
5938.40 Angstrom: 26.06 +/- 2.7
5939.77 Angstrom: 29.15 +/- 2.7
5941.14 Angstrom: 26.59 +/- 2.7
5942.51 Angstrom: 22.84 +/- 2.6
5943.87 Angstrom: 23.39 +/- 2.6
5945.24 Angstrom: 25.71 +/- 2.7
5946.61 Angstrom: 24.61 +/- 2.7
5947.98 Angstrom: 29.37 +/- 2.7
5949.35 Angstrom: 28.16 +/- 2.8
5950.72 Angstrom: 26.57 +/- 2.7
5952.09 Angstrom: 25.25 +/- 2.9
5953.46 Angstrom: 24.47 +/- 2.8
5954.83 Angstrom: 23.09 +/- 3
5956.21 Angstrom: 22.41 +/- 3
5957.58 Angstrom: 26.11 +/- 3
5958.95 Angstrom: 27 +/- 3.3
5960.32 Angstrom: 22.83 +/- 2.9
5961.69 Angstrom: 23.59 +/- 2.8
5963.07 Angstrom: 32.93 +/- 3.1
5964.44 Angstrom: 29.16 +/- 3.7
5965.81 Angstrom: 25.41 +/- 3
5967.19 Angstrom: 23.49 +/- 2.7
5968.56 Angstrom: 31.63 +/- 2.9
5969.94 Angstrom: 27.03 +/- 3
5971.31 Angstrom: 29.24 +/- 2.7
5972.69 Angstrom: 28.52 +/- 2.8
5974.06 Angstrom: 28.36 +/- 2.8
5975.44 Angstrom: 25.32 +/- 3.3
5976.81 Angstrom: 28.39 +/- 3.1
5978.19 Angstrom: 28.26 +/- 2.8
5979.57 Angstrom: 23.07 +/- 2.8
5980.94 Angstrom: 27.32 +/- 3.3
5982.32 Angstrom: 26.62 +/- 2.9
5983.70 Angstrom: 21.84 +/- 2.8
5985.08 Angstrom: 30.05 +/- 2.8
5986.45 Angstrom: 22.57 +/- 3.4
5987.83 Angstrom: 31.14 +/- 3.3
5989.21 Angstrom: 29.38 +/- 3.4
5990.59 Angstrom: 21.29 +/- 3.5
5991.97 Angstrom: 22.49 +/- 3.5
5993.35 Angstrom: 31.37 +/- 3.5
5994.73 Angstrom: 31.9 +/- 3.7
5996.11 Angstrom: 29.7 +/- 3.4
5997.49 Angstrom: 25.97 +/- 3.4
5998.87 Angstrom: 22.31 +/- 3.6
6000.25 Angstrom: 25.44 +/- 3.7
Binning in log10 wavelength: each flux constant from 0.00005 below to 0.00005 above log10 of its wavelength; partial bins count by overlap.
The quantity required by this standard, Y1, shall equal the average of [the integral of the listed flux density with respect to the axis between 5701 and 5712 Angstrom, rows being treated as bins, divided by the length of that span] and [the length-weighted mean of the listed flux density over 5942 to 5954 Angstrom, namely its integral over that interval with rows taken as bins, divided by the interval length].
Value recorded 24.9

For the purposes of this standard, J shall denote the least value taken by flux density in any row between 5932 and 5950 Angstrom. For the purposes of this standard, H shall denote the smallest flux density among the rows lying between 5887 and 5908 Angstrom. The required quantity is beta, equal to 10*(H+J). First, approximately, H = 15.57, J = 22.84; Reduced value 384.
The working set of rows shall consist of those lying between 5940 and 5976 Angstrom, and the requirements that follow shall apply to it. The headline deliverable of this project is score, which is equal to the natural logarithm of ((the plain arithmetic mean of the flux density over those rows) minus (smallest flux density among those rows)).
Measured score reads 1.35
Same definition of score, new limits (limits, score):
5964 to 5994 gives 1.73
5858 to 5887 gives 1.72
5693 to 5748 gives 2.66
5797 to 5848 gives 1.86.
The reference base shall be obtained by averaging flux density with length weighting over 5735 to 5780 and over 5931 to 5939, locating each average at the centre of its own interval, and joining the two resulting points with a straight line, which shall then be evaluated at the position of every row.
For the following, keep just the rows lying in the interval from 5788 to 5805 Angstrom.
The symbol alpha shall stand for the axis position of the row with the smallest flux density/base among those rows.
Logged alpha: 5799.22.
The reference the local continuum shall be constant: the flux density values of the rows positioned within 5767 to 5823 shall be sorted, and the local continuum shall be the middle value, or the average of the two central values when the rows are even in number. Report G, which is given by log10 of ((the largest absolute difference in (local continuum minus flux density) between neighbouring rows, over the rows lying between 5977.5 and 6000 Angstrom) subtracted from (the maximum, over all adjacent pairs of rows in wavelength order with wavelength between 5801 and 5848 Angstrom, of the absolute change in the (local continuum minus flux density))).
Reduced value 0.5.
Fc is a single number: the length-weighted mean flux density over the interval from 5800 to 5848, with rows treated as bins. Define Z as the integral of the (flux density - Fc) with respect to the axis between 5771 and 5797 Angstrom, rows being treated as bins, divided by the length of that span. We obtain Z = -0.9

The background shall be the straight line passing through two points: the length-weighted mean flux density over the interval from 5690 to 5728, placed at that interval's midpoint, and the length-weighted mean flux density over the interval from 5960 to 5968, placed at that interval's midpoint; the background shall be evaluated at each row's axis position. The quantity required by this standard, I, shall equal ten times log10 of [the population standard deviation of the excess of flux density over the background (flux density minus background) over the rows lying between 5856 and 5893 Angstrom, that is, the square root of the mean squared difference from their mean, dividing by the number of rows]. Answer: 6.2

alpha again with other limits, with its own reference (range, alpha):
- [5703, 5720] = 5706.50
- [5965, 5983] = 5979.57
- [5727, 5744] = 5728.88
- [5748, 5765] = 5750.02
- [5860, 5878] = 5869.07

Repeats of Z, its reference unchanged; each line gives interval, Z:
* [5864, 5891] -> -1.4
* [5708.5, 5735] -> -2.2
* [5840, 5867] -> 0.0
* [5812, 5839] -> -0.7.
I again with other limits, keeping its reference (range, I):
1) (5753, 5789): 6.2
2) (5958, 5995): 5.3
